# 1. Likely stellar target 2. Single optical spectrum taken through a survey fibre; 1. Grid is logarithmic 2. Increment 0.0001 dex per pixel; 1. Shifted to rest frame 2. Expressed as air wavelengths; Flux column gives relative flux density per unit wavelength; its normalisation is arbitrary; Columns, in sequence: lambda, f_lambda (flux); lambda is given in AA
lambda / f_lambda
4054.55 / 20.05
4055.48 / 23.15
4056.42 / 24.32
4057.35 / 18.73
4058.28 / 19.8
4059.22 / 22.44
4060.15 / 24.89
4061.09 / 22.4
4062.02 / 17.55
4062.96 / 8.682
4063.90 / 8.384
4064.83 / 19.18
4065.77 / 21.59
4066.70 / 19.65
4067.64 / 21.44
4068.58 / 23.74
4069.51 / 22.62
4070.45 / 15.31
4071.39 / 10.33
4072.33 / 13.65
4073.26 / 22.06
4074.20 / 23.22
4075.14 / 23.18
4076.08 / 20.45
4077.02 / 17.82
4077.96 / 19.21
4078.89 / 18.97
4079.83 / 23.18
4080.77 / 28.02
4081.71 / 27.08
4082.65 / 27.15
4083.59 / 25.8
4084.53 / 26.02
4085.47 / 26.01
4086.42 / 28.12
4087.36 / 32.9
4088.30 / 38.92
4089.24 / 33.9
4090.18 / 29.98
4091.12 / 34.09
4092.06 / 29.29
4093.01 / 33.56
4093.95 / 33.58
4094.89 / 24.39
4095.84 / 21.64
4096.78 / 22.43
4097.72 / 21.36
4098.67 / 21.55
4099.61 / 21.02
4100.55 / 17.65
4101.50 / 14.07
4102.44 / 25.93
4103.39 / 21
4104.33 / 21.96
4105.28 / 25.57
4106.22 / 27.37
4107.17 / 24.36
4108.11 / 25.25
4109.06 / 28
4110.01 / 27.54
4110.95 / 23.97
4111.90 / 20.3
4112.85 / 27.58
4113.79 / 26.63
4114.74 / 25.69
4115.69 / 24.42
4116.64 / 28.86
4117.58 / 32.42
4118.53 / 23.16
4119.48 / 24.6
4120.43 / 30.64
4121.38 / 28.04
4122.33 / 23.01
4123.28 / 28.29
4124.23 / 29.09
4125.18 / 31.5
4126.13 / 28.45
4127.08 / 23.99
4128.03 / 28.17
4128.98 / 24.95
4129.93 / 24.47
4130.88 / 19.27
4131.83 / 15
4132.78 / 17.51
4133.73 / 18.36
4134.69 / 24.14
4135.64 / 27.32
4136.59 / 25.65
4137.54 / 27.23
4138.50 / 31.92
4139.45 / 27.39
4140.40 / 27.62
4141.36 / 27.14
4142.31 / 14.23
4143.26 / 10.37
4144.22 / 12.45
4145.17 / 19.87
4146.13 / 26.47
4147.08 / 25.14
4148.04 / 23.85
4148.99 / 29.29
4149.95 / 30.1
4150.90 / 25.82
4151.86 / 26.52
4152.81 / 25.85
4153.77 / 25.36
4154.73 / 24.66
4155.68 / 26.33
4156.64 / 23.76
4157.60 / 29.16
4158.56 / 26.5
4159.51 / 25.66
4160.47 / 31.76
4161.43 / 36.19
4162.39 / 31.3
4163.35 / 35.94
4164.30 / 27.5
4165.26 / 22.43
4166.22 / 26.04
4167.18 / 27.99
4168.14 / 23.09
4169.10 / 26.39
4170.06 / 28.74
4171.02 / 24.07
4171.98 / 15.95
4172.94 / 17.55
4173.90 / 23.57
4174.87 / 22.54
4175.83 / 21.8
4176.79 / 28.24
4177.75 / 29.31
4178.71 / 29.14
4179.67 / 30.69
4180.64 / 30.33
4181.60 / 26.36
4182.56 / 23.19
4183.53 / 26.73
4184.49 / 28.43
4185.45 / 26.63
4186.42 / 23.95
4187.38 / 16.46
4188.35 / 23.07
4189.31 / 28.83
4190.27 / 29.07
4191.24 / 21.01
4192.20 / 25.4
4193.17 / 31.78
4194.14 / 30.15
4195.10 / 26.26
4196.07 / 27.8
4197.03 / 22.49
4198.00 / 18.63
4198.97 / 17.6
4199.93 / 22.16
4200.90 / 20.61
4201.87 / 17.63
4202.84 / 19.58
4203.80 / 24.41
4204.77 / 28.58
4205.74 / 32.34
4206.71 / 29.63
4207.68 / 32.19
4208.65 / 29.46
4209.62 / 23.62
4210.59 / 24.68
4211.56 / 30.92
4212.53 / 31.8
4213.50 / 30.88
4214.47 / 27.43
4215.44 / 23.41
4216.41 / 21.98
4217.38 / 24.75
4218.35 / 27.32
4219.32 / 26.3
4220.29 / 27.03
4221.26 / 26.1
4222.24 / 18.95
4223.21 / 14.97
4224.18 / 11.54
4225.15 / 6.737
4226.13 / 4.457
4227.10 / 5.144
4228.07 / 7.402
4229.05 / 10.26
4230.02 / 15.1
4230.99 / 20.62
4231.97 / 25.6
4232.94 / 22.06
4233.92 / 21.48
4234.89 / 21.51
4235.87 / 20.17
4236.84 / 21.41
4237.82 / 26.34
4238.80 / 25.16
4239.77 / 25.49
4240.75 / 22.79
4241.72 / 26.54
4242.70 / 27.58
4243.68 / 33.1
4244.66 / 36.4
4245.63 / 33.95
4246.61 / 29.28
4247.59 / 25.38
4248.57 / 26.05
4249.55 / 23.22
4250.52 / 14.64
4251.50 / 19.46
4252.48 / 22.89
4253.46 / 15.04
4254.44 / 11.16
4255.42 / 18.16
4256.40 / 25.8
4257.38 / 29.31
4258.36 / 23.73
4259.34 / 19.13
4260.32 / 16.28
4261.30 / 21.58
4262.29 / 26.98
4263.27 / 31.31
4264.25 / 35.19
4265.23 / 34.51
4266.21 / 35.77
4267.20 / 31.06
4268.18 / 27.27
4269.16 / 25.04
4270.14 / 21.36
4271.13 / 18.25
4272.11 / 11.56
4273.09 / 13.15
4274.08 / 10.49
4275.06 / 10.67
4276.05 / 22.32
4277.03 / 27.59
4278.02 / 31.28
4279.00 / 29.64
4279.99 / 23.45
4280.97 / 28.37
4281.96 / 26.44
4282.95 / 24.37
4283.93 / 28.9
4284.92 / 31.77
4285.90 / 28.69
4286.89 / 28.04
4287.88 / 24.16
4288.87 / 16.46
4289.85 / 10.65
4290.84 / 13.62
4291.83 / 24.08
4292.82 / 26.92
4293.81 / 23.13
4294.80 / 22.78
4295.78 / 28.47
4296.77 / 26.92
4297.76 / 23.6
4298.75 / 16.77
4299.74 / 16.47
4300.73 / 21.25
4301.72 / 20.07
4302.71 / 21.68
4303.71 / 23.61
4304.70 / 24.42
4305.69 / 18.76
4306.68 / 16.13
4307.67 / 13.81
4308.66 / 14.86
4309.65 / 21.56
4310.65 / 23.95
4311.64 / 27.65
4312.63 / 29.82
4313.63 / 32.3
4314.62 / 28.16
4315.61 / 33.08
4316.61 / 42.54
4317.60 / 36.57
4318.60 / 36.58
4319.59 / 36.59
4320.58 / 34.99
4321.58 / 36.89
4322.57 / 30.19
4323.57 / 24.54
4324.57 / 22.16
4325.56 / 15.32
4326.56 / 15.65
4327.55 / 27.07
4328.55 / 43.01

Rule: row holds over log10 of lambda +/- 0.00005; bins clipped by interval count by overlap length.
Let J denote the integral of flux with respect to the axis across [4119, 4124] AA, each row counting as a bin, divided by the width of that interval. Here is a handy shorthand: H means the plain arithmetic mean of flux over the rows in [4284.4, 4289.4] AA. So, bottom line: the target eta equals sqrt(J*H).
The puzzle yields 26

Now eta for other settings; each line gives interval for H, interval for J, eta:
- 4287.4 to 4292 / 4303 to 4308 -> 19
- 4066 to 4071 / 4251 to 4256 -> 19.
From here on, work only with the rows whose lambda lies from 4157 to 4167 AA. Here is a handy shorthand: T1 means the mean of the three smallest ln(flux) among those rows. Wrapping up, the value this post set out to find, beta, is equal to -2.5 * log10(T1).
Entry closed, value -1.26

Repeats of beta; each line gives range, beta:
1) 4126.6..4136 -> -1.13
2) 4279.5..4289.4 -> -1.21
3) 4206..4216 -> -1.25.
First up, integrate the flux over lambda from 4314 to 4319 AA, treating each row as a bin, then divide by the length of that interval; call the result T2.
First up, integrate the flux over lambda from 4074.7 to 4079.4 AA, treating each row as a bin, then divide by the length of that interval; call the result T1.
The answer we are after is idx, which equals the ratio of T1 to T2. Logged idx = 0.57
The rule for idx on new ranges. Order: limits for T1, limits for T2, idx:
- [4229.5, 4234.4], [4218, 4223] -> 0.85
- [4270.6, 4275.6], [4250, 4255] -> 0.77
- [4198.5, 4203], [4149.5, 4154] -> 0.73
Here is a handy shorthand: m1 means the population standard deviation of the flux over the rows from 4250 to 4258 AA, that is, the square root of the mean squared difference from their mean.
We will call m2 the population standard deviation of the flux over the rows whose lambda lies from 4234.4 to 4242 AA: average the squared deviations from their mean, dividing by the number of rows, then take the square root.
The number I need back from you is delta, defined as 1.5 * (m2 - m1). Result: -5.1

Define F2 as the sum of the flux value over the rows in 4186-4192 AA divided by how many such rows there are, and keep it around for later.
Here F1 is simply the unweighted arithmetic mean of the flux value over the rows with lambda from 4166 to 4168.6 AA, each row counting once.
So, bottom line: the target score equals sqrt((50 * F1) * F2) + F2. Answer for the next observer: 198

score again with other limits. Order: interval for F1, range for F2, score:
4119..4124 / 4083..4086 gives 213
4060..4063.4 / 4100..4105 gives 156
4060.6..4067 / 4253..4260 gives 151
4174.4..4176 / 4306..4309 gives 144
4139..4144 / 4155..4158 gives 194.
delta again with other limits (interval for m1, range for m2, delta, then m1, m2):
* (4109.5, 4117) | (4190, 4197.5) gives 1.4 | 2.5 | 3.5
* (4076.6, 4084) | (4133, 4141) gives -0.5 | 3.9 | 3.6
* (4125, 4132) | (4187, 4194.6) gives -0.1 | 5.0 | 4.9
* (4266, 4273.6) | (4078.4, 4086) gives -7.8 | 7.9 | 2.7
